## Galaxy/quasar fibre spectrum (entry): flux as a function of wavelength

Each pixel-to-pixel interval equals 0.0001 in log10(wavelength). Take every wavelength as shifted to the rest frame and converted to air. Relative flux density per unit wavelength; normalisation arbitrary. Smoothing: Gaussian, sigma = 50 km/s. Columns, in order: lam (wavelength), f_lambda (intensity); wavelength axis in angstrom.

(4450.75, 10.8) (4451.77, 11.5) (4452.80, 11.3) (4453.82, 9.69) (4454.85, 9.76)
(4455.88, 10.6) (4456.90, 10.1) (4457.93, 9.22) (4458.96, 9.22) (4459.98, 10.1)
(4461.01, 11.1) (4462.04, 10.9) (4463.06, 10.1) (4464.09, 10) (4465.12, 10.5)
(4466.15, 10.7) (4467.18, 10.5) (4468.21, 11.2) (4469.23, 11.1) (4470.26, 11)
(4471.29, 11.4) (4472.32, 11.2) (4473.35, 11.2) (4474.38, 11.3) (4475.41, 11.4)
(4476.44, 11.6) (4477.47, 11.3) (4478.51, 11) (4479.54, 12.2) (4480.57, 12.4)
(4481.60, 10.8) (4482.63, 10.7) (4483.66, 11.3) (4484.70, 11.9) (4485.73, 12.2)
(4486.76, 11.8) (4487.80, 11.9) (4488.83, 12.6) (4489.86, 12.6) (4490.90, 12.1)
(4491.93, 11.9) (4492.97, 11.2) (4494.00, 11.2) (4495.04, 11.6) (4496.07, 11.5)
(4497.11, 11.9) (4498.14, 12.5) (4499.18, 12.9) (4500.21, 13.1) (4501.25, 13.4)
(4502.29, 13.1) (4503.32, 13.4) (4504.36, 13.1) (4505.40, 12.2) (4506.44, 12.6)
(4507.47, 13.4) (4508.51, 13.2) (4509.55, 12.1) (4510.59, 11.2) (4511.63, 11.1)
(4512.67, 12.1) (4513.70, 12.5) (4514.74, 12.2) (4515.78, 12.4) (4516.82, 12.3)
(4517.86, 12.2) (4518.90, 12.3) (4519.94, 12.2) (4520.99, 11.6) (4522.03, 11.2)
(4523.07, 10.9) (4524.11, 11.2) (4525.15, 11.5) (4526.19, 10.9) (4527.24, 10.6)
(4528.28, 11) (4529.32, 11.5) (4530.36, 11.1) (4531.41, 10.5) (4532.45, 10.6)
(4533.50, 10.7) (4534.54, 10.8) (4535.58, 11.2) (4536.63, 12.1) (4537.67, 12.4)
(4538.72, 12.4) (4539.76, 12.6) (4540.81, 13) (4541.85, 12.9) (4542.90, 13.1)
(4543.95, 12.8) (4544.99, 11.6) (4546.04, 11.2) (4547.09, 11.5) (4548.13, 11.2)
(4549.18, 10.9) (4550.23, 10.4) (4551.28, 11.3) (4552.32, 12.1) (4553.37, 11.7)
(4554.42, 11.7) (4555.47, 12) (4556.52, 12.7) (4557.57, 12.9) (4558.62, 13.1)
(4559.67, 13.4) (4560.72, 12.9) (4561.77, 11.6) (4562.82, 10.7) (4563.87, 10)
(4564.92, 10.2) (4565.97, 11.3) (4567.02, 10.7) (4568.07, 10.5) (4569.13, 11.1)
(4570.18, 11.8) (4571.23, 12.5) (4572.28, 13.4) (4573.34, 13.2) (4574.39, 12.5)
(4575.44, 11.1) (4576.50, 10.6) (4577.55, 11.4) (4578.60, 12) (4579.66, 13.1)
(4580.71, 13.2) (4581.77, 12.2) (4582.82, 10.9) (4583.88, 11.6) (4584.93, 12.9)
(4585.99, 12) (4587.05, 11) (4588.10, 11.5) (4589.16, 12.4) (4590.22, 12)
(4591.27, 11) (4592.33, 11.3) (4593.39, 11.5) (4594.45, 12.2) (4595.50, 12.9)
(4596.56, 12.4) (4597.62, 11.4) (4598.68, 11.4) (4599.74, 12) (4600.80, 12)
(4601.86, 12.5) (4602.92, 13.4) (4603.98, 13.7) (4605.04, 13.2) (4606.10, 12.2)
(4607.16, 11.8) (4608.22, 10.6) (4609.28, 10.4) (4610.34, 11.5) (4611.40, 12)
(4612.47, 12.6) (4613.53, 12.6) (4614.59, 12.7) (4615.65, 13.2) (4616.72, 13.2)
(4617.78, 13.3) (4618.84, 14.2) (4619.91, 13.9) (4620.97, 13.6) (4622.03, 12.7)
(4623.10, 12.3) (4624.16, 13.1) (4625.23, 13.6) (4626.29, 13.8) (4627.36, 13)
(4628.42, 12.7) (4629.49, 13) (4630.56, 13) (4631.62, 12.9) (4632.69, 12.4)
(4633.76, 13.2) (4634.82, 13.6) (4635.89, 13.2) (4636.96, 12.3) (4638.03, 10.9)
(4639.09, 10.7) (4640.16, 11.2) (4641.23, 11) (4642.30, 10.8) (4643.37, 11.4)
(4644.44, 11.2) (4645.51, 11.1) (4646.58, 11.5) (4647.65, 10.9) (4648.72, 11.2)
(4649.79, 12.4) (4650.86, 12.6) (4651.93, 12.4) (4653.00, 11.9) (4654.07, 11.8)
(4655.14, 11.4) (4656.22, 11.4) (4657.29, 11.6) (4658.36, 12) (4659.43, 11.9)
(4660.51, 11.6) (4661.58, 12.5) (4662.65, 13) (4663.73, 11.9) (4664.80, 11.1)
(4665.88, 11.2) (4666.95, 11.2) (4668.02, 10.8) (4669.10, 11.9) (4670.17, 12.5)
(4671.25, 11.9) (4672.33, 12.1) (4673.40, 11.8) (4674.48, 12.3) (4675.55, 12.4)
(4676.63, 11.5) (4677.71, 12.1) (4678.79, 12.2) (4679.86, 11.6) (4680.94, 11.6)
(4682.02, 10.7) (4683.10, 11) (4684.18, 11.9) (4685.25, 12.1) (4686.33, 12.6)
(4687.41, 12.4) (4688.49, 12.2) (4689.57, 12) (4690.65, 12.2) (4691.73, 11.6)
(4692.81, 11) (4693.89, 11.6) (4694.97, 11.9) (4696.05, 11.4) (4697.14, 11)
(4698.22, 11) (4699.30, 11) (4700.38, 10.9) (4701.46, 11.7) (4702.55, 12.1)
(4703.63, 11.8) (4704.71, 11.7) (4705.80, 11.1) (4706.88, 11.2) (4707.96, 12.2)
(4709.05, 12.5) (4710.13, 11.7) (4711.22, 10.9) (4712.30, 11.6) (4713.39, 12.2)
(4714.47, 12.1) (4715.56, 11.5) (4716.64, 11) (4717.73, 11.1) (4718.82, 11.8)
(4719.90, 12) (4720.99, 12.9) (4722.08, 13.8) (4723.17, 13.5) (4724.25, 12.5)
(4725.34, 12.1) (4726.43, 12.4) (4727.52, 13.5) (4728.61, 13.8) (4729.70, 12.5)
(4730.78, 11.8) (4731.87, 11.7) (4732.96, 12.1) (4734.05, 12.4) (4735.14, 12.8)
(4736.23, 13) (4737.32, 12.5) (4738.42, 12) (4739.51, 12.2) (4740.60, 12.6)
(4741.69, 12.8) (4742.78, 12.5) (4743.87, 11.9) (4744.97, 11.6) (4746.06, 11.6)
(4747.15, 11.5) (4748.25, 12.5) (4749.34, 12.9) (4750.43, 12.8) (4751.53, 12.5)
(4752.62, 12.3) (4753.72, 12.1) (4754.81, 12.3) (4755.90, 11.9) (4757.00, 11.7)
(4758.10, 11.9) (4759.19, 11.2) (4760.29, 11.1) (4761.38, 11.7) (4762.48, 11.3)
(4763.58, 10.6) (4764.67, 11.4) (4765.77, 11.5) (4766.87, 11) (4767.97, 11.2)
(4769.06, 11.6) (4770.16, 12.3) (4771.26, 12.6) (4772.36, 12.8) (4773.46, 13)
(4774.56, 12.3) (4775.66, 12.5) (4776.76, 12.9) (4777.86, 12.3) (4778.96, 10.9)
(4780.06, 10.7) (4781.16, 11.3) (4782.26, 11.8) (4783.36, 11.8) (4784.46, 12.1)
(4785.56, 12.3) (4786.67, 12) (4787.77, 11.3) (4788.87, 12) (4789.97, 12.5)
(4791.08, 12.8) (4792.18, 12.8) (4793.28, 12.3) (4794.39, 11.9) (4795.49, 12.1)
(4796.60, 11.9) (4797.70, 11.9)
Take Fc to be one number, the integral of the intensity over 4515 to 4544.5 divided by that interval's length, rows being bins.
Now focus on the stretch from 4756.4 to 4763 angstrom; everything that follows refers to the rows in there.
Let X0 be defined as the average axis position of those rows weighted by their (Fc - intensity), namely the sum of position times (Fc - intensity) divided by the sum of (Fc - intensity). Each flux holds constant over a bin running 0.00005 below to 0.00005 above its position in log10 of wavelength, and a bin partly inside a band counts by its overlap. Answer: 4760.8 angstrom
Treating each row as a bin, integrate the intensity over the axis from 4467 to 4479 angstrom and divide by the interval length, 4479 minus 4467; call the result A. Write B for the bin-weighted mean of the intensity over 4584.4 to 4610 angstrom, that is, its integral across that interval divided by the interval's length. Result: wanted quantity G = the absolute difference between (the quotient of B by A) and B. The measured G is 10.9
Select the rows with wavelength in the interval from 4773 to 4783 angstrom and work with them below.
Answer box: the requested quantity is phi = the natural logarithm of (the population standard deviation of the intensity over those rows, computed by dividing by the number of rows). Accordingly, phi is -0.2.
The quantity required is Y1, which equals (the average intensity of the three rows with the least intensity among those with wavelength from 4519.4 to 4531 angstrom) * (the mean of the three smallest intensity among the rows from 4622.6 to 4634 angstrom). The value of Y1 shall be 135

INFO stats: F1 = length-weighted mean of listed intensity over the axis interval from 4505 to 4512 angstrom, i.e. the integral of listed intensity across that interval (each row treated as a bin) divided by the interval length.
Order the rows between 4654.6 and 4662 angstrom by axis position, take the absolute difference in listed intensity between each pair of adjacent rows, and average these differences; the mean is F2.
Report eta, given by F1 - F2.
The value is 12.0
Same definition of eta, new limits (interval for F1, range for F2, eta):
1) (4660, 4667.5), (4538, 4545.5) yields 11.4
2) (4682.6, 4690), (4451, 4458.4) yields 11.4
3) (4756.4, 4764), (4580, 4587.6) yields 10.3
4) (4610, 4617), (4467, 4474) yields 12.3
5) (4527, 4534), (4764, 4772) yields 10.5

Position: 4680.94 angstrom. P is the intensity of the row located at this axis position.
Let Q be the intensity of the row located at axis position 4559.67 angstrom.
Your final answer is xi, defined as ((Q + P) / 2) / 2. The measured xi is 6.25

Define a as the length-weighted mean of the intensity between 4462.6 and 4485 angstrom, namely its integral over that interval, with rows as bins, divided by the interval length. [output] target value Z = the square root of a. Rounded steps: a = 11.1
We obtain 3.33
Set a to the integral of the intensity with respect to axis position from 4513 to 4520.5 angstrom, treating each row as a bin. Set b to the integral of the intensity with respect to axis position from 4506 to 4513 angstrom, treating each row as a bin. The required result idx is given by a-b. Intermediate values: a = 92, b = 85.7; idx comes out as 6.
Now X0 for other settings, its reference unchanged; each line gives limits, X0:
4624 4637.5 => 4630.1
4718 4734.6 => 4725.7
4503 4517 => 4508.1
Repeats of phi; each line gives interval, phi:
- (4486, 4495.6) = -0.7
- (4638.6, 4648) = -1.4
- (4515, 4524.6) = -0.6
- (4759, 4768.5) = -1.2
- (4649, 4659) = -0.9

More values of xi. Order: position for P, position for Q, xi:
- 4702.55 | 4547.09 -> 5.90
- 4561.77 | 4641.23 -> 5.65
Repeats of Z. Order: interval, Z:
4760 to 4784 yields 3.43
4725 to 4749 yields 3.52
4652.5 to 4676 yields 3.44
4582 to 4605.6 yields 3.47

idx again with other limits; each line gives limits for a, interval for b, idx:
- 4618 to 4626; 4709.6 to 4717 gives 21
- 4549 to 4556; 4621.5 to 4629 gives -17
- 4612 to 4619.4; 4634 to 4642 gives 2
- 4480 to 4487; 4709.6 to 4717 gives -5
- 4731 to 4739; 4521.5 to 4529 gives 16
